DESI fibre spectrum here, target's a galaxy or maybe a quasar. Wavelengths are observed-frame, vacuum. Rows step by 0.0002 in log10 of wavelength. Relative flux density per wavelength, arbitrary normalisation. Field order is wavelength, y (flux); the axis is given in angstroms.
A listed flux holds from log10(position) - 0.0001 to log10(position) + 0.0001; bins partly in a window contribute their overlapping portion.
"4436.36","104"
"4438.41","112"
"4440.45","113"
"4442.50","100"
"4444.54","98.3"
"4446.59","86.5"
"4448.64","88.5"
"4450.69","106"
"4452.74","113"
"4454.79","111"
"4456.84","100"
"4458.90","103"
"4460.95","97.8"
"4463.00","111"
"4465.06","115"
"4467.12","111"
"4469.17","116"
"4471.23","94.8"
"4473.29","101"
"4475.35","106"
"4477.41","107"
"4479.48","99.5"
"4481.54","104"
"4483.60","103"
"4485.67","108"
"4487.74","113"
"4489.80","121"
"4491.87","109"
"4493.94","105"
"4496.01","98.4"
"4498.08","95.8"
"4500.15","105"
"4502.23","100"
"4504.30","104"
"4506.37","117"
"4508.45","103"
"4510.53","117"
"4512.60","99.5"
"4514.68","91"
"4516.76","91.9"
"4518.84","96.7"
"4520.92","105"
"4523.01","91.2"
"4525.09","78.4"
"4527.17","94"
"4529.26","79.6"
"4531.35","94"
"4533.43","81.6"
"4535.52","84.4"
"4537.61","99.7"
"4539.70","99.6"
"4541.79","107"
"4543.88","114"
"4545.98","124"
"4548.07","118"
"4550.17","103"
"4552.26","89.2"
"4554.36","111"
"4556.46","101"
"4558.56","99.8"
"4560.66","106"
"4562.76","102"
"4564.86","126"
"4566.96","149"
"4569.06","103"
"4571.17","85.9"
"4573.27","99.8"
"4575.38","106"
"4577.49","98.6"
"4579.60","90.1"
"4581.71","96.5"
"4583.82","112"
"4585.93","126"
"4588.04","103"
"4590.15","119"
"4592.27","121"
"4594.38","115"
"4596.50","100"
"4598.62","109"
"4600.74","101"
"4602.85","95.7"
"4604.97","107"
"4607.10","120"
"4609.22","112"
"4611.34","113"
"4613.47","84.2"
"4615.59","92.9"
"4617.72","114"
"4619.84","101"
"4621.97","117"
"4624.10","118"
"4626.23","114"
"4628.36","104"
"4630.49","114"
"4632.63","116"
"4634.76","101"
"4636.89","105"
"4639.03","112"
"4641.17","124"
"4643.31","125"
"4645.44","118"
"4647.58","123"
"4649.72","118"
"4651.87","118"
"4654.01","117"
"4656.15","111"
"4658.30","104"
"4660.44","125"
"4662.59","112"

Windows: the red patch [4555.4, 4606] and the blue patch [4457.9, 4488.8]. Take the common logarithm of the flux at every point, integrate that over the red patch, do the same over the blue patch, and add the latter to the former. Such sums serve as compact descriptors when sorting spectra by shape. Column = 165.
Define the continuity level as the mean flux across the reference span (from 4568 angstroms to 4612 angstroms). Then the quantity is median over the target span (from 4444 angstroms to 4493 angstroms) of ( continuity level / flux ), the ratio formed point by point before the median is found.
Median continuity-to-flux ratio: 1.00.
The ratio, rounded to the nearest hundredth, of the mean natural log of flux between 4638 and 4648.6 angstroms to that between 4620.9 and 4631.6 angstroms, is 1.01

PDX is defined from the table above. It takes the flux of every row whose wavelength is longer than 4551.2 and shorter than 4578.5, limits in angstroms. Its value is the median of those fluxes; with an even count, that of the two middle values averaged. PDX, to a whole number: 102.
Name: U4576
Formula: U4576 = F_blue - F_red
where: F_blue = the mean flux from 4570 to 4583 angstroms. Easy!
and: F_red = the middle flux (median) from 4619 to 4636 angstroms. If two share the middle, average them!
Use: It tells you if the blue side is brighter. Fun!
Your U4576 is -18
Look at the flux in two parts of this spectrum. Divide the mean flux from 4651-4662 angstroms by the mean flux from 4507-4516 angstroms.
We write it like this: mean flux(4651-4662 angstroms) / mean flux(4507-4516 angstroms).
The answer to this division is 1.12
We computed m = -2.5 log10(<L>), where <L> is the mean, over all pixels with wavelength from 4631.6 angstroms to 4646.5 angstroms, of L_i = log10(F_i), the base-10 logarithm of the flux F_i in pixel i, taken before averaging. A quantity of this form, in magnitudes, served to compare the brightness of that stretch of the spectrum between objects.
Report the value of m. -0.78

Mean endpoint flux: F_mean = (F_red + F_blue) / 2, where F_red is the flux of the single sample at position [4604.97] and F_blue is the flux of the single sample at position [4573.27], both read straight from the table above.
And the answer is 103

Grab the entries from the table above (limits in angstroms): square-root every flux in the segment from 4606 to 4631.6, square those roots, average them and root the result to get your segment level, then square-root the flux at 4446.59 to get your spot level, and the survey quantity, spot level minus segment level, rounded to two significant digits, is -1.1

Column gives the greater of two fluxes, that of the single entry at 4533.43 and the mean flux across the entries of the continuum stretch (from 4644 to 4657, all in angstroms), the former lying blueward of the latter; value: 118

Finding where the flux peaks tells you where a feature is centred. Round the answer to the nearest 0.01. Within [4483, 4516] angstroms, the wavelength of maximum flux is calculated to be 4489.80 angstroms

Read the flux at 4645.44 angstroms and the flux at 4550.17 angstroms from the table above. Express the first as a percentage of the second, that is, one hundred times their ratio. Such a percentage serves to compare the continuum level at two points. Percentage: 115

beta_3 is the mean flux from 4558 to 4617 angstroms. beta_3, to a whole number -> 107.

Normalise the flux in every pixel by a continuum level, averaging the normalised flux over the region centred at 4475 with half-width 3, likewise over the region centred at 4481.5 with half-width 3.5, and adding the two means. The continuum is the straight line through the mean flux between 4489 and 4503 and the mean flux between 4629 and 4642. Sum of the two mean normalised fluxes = 1.99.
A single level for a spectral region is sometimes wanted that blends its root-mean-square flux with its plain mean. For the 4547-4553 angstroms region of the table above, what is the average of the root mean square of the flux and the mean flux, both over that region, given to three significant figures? 104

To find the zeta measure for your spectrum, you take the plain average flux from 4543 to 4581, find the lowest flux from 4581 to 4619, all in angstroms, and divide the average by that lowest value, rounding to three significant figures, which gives 1.27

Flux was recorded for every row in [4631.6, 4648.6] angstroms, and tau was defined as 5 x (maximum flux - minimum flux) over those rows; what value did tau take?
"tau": 120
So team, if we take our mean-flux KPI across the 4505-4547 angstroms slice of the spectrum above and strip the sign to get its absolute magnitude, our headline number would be 98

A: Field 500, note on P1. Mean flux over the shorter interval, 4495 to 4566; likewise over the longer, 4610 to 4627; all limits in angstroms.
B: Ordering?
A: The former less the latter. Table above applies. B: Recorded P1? -5.9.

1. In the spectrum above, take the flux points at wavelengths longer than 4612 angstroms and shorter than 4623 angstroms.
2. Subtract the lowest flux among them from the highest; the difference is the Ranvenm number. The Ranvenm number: 33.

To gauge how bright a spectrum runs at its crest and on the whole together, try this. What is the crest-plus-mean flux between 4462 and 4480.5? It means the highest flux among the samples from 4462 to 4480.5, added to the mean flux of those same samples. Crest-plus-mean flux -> 223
